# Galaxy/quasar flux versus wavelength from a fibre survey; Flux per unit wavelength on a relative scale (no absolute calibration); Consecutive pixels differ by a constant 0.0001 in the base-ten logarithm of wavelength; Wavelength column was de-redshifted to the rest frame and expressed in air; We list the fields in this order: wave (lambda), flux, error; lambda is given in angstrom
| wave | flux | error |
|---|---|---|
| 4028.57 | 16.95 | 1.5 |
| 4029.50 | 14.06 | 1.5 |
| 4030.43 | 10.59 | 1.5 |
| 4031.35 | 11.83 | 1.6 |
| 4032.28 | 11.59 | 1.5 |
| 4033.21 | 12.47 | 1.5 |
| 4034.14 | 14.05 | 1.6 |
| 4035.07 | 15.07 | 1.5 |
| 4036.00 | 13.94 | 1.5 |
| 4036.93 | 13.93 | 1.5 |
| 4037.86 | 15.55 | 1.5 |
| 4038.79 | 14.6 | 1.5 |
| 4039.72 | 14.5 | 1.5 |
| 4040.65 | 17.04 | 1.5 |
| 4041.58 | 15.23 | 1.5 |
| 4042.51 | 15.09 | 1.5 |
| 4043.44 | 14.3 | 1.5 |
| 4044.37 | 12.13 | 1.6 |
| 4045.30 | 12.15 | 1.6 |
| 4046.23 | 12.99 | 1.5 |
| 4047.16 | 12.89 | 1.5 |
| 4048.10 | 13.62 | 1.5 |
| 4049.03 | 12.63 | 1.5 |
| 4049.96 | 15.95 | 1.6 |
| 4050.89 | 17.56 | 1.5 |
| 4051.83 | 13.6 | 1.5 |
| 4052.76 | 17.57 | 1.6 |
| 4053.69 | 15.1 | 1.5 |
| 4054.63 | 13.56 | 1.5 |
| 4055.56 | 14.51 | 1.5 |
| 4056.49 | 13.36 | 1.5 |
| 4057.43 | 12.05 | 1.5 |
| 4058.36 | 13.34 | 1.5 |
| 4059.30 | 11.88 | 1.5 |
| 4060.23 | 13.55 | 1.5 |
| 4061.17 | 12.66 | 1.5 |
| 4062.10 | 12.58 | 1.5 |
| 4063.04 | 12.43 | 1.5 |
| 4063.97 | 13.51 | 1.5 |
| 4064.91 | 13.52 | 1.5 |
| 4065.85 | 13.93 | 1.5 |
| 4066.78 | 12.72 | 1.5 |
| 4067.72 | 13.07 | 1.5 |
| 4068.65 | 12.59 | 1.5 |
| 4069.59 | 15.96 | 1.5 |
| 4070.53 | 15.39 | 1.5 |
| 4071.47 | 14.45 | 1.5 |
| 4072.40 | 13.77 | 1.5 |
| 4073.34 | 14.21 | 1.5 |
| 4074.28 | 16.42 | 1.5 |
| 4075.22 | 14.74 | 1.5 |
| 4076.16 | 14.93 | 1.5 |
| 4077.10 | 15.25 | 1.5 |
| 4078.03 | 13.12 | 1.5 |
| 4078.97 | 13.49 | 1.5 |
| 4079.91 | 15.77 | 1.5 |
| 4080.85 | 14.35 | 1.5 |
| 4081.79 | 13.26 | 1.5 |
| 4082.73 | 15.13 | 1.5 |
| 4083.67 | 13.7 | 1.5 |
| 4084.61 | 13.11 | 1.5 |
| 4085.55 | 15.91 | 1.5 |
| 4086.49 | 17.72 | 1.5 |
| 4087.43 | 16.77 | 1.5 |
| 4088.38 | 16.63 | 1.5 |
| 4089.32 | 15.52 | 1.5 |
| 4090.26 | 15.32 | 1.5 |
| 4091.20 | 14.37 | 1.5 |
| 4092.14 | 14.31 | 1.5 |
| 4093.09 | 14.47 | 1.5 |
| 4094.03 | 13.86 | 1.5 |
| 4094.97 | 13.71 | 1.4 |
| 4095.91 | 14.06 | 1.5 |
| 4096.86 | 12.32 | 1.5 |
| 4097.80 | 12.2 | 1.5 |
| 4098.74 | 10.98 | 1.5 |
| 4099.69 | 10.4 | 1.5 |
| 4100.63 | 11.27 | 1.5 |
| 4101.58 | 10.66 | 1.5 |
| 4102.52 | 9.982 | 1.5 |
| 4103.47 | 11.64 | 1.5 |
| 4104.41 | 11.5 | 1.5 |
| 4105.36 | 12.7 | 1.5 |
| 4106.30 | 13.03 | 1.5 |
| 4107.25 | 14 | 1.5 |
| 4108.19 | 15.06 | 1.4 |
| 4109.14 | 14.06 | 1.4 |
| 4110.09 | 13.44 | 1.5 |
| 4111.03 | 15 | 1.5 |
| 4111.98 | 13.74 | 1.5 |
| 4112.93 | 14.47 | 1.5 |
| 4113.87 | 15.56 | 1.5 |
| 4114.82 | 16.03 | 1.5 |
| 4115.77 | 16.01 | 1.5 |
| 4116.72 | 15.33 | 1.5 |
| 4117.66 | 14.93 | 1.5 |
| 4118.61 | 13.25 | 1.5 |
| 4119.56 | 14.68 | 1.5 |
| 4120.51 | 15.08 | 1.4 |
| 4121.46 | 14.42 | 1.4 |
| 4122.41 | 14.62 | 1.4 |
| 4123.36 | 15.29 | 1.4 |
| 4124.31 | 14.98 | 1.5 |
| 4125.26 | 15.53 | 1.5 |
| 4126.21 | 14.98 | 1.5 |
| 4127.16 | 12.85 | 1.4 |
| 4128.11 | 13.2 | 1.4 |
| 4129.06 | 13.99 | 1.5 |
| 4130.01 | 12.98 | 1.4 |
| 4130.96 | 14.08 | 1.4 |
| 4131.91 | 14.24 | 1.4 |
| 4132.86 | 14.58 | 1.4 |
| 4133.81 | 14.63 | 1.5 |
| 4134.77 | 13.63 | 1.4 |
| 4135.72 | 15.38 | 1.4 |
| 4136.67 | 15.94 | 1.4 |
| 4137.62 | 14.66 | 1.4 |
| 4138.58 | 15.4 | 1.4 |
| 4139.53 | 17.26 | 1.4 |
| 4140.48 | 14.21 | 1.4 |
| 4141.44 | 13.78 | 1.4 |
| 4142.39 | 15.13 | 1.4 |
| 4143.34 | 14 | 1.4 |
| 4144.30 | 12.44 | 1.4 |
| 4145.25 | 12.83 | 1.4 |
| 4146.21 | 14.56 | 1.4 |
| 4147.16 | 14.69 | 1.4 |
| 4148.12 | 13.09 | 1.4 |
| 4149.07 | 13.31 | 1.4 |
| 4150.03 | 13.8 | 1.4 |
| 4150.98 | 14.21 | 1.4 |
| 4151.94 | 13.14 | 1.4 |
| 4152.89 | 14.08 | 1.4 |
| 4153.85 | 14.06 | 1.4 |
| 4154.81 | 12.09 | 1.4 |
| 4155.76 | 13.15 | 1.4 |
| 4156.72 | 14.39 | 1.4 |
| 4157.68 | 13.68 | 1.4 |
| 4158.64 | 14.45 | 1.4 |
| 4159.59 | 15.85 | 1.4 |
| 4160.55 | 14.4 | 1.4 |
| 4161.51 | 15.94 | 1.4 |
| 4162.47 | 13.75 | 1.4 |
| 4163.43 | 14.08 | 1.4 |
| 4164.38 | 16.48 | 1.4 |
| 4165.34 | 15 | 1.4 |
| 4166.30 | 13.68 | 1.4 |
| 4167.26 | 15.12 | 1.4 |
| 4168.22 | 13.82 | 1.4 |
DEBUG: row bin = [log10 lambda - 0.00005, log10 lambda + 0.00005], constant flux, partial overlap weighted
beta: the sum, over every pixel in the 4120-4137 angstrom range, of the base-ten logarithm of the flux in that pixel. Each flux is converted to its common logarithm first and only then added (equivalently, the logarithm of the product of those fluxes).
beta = 20.9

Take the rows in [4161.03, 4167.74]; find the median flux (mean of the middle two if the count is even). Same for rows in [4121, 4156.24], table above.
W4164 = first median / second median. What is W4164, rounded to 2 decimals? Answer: 1.06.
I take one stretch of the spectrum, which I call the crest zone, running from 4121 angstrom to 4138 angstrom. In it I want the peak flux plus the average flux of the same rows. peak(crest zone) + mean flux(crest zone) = 30.4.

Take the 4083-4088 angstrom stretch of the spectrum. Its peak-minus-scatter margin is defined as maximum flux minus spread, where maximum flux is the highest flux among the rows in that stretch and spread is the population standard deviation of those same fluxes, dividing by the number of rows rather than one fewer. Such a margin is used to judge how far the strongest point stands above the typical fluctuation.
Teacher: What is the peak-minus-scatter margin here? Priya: 16.0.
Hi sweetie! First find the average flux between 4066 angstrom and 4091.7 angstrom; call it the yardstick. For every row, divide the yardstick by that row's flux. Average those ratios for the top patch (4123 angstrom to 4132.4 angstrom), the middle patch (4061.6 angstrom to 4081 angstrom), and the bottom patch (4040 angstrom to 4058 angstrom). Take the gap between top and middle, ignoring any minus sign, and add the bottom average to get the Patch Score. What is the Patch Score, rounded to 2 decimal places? 1.06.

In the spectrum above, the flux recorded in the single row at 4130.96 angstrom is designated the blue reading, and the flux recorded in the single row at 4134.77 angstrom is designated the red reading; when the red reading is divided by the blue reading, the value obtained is 1.0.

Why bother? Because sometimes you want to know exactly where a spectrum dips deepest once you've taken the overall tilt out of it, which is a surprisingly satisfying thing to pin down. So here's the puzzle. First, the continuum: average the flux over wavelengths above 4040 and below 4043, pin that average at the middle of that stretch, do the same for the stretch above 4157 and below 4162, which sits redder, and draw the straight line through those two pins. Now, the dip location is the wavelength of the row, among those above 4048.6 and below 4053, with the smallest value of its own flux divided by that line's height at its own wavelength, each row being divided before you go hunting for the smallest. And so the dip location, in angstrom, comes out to 4049.03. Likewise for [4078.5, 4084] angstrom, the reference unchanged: 4081.79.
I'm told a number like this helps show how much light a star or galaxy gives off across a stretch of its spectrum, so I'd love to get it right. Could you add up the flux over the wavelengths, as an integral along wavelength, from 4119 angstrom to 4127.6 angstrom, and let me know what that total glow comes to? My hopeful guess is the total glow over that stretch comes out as 126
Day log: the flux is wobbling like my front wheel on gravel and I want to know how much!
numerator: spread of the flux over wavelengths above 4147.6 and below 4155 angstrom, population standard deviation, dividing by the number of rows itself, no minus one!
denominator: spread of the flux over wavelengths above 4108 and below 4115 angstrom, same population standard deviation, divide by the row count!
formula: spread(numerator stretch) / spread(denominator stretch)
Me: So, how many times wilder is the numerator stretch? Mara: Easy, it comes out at 0.79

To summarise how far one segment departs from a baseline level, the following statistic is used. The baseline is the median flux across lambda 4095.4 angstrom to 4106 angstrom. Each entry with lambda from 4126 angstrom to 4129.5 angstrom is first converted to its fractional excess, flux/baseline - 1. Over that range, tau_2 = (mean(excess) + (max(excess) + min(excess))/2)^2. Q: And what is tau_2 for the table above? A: 0.16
